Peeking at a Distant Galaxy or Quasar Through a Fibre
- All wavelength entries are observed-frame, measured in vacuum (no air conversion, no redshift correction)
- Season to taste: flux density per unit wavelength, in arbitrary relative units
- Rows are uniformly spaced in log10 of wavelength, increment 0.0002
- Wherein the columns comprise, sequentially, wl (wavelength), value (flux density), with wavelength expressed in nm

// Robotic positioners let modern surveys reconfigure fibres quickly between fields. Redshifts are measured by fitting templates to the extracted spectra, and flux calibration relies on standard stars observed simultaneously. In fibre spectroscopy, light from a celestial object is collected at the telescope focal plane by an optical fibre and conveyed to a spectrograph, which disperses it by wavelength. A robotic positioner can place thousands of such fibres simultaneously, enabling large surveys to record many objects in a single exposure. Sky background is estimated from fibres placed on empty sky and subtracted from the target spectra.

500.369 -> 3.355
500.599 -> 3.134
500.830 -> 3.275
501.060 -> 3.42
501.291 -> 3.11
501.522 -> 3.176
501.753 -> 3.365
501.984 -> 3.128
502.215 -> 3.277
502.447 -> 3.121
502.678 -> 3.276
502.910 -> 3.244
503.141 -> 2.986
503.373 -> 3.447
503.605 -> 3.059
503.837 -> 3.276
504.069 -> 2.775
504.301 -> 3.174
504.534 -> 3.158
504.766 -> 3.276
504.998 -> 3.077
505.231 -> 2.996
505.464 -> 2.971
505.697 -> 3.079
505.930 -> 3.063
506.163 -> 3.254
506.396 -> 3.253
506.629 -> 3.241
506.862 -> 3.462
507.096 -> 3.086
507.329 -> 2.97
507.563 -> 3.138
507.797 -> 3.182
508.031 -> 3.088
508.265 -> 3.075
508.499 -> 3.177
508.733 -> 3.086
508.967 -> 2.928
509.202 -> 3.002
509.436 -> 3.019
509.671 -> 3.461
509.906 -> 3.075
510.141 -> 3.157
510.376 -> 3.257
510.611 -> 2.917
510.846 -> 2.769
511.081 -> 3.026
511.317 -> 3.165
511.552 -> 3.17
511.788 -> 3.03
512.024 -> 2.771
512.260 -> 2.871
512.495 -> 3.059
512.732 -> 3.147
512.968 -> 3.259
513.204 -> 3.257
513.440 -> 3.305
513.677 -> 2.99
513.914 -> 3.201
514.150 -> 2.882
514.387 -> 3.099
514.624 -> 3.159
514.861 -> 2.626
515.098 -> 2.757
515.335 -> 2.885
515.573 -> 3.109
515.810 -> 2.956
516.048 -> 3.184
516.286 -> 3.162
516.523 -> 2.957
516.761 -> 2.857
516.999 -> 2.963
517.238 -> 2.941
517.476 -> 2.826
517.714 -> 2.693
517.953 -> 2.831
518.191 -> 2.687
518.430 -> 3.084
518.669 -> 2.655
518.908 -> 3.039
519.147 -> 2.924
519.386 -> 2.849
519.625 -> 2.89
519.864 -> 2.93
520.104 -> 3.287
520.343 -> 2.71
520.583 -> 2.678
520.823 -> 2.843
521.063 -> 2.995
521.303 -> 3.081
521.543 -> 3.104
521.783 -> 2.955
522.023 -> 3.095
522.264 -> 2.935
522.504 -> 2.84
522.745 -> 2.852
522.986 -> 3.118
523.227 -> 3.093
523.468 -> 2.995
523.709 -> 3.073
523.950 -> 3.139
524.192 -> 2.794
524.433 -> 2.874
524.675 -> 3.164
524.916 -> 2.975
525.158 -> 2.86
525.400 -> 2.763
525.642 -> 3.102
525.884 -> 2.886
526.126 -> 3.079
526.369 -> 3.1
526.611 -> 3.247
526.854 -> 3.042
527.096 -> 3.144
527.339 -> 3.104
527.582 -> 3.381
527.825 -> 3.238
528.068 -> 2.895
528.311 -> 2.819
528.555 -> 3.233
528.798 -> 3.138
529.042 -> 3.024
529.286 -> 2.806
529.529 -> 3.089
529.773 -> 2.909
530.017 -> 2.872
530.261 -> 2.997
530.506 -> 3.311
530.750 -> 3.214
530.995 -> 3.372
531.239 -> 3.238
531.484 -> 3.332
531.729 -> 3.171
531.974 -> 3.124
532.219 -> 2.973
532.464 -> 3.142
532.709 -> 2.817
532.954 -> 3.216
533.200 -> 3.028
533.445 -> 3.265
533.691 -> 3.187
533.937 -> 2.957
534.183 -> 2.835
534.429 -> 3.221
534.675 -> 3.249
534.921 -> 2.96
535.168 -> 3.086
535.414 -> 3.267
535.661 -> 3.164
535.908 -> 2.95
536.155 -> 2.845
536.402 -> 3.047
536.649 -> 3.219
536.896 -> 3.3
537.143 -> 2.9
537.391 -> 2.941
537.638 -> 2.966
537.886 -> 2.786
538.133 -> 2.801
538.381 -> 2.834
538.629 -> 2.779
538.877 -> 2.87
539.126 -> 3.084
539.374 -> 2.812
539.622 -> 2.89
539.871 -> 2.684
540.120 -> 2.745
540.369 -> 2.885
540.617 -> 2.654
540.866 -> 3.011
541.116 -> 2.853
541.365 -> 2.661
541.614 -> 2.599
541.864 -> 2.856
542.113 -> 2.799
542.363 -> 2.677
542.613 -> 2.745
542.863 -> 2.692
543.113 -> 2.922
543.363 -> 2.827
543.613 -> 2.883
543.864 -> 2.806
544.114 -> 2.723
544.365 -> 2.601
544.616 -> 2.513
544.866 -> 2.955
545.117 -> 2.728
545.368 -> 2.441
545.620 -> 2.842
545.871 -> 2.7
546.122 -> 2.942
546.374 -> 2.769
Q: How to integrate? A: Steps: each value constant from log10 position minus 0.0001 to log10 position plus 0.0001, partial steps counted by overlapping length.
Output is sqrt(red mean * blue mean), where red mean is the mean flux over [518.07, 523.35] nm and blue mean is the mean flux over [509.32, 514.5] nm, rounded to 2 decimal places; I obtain 3.01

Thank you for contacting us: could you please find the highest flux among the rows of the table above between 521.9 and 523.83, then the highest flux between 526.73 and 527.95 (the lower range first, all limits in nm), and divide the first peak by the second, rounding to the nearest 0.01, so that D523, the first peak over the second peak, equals 0.92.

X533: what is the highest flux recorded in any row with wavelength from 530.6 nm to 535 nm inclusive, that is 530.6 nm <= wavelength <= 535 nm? 3.372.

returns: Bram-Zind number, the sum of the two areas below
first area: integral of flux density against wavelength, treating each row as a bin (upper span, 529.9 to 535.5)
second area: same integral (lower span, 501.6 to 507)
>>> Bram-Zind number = 34.6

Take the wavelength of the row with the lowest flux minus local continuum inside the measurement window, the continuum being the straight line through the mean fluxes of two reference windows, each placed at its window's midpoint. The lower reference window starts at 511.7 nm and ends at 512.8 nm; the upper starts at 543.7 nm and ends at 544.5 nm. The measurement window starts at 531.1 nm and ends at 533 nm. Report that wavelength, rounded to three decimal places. 532.709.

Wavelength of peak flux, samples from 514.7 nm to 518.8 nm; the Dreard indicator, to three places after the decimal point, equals 516.048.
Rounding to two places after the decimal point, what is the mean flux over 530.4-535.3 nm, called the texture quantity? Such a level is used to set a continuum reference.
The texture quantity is 3.13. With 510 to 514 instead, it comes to 3.08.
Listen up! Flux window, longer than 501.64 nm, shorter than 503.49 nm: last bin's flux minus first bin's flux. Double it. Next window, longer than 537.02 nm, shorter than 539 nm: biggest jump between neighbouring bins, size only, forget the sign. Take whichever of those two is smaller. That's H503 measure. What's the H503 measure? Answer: 0.2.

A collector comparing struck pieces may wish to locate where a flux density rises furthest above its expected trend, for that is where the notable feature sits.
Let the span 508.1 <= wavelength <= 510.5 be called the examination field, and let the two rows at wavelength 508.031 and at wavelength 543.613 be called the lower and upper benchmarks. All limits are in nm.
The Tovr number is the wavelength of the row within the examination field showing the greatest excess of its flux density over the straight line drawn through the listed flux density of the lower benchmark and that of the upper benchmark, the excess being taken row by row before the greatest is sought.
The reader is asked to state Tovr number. 509.671 nm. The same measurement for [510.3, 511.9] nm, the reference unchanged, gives 510.376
